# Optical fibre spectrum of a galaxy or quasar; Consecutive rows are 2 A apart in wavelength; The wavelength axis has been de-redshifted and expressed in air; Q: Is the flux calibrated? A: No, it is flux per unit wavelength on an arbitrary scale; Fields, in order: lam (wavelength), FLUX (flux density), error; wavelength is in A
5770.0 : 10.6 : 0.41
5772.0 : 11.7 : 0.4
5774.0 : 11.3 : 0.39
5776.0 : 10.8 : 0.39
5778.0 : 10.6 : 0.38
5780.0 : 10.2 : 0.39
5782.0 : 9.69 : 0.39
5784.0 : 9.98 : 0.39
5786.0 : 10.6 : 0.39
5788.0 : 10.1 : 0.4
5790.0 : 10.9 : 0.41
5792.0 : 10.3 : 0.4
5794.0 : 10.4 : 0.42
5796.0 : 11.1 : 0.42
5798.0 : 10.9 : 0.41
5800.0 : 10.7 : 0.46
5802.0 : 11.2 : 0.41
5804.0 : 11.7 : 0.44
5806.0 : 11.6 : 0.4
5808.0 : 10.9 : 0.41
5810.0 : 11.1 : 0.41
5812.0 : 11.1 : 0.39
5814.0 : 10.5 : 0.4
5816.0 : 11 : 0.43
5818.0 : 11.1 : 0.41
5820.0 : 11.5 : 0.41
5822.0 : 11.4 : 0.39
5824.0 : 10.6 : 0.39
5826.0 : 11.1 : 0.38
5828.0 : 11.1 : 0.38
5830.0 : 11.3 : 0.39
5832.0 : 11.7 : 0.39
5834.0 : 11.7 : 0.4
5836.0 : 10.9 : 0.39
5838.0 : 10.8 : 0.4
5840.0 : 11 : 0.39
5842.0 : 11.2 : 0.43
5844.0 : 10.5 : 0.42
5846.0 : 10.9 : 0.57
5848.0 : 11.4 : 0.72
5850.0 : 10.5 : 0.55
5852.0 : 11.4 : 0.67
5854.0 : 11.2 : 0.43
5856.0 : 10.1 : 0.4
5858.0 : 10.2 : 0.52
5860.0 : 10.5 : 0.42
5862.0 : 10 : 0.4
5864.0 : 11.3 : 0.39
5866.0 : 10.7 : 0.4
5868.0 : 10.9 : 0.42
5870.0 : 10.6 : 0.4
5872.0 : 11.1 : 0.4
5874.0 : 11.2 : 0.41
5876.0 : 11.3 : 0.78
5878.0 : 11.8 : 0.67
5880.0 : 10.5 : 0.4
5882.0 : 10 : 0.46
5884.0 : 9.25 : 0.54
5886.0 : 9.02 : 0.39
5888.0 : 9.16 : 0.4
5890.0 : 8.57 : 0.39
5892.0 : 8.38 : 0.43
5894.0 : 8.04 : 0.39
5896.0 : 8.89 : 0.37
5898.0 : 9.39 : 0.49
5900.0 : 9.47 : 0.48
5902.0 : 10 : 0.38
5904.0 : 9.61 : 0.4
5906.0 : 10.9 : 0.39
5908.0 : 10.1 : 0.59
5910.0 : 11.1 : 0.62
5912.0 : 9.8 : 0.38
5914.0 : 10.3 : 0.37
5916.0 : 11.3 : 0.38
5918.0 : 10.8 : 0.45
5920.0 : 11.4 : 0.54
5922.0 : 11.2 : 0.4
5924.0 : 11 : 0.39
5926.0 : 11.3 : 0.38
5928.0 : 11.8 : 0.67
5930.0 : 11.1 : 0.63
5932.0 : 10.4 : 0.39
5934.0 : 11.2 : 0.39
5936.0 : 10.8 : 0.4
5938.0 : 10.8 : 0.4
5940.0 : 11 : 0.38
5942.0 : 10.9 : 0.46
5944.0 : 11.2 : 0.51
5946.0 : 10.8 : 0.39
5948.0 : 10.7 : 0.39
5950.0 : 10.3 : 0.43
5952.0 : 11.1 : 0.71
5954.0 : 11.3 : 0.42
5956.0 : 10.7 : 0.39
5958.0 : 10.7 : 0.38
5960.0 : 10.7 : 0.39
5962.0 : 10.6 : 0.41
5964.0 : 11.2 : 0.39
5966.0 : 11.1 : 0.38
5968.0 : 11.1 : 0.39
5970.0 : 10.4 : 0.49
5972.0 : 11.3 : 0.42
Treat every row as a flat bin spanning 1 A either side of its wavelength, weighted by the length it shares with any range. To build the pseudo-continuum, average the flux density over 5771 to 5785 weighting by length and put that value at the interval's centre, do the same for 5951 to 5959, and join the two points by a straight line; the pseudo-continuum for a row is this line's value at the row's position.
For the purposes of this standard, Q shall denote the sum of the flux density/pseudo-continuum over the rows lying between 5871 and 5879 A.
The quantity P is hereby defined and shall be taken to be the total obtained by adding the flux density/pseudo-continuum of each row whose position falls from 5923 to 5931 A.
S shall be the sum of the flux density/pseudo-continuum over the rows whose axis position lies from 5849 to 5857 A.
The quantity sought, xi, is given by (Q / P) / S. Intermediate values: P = 4.15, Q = 4.21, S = 4.02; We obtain 0.252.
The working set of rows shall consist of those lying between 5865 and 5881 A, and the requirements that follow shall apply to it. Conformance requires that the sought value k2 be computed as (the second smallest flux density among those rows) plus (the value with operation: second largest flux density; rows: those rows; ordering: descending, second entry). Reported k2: 21.90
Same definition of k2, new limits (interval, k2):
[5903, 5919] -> 20.90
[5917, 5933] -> 22.20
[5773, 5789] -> 20.78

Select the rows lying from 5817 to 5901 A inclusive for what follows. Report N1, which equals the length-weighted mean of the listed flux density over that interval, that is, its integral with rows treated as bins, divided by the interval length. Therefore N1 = 10.5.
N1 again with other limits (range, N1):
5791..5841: 11.1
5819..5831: 11.2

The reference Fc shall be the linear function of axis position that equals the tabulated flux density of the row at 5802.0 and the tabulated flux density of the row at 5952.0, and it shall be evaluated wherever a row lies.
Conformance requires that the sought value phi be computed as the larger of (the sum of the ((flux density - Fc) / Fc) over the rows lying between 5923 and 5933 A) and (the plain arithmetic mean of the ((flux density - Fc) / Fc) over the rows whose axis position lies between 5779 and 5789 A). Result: 0.002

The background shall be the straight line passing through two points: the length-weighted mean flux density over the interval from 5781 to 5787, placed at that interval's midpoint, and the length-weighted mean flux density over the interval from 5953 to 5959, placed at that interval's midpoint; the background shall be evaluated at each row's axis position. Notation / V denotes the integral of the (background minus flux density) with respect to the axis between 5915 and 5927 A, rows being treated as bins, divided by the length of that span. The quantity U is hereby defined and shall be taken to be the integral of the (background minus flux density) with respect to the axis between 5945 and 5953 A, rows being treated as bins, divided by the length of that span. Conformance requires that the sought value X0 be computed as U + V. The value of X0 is -0.29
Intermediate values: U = 0.14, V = -0.43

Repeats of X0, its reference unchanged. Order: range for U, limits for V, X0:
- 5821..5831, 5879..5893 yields 0.49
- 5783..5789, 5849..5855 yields -0.75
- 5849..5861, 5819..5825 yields -1.12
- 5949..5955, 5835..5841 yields -0.57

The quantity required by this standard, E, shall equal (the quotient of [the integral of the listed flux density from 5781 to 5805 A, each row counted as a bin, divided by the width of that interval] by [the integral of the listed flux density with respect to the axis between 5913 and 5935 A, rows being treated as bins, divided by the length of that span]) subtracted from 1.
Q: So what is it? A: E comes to 0.04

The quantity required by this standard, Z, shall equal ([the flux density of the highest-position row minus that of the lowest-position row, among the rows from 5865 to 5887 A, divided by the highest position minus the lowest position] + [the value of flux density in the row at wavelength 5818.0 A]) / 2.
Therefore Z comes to 5.51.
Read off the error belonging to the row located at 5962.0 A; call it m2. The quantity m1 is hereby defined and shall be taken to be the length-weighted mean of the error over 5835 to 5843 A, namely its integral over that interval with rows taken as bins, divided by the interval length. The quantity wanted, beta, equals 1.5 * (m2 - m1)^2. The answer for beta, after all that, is 0.000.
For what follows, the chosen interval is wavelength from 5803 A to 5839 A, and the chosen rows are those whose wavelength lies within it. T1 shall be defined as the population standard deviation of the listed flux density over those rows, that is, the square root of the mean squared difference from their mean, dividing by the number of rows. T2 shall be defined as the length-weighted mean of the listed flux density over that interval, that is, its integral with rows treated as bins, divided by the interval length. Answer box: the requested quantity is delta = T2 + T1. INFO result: 11.5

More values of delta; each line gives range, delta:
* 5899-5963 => 11.3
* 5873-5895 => 11.0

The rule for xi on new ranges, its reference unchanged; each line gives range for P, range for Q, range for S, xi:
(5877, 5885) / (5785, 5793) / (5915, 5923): 0.250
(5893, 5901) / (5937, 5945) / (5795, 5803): 0.295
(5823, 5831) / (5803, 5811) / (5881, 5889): 0.298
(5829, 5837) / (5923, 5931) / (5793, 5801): 0.241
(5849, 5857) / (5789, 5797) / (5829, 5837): 0.235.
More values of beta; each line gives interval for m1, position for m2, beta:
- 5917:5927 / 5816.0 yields 0.000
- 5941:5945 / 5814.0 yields 0.011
